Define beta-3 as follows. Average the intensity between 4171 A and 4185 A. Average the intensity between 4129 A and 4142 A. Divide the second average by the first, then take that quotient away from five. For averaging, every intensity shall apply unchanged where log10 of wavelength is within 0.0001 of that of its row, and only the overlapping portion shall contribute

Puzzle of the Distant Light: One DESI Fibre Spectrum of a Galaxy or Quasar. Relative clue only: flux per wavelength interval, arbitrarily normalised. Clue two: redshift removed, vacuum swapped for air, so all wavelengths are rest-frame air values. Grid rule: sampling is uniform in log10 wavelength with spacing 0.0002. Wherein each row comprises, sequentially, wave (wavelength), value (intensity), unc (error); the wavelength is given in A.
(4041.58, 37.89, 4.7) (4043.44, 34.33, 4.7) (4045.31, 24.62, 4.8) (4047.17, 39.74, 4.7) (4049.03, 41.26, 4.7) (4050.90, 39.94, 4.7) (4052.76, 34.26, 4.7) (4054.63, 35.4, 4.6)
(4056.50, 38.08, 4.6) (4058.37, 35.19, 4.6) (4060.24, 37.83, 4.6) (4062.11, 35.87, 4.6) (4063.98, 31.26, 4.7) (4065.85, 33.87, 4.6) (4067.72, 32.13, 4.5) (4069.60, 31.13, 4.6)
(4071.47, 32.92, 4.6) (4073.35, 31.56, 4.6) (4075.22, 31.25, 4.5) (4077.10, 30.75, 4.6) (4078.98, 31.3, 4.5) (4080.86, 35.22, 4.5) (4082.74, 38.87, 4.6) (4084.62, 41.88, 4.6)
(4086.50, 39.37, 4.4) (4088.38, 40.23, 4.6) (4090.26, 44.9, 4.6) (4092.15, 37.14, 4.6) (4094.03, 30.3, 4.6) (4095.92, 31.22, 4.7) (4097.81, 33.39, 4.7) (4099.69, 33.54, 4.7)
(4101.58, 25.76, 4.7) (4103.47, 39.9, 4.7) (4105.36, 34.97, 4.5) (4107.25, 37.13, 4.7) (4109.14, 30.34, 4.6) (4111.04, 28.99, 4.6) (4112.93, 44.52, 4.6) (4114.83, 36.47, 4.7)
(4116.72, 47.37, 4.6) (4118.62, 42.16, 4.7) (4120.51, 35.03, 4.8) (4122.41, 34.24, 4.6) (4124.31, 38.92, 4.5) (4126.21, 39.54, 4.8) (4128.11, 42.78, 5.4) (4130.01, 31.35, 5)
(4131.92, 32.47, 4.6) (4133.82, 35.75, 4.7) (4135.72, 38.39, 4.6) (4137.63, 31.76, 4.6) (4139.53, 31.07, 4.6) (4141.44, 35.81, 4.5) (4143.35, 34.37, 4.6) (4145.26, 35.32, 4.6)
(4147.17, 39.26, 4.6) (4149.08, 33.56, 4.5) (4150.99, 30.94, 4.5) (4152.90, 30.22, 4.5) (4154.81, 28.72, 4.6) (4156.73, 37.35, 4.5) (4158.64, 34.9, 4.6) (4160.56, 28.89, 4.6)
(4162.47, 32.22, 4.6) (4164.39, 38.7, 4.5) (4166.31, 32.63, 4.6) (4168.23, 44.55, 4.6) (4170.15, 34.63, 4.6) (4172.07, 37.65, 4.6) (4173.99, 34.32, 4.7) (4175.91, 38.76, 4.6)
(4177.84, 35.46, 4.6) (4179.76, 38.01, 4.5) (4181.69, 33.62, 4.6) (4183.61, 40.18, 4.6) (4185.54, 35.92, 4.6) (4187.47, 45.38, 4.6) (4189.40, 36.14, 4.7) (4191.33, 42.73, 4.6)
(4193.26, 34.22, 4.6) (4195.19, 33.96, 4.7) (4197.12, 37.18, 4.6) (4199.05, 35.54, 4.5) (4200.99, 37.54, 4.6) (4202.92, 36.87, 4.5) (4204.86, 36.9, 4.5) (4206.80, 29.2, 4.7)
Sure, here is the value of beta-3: 4.08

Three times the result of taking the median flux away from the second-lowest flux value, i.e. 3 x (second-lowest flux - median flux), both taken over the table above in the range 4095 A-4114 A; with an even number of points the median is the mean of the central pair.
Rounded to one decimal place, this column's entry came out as -13.4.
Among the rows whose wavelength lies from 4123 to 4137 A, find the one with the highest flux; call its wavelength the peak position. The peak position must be 4128.11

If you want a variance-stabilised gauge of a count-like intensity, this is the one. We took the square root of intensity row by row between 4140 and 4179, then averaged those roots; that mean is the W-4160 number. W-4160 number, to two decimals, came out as 5.90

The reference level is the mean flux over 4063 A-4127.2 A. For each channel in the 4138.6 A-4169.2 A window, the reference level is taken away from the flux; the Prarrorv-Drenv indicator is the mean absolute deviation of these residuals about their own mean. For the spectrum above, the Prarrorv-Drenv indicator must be 3.3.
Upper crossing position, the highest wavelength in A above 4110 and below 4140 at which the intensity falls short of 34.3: 4139.53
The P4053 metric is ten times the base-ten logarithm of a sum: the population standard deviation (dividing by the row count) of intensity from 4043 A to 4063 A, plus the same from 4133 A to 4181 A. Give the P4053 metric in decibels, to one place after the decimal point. 9.0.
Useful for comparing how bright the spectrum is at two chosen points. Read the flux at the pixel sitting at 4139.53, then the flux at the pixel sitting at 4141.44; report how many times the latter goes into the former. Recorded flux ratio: 0.87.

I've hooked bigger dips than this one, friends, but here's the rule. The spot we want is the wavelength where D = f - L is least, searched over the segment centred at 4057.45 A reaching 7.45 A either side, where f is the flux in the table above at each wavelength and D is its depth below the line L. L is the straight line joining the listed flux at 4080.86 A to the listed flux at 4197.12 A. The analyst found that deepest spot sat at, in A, 4063.98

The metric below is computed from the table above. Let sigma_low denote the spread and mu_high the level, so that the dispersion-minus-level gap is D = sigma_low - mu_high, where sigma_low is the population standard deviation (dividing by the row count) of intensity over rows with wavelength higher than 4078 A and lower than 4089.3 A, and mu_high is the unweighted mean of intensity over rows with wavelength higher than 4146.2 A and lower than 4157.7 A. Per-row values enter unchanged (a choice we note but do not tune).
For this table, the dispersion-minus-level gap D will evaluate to -30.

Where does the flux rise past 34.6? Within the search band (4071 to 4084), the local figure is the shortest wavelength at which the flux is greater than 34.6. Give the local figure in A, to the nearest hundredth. 4080.86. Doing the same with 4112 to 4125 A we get 4112.93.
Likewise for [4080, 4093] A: 4080.86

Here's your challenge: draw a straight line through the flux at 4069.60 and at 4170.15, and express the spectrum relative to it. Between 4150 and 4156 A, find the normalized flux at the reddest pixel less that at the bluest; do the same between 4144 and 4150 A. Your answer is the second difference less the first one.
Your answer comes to 0.0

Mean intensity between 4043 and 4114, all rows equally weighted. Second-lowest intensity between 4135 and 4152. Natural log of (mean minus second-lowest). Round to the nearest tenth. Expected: 1.4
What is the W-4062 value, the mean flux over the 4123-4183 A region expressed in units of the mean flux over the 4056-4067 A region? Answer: 1.00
